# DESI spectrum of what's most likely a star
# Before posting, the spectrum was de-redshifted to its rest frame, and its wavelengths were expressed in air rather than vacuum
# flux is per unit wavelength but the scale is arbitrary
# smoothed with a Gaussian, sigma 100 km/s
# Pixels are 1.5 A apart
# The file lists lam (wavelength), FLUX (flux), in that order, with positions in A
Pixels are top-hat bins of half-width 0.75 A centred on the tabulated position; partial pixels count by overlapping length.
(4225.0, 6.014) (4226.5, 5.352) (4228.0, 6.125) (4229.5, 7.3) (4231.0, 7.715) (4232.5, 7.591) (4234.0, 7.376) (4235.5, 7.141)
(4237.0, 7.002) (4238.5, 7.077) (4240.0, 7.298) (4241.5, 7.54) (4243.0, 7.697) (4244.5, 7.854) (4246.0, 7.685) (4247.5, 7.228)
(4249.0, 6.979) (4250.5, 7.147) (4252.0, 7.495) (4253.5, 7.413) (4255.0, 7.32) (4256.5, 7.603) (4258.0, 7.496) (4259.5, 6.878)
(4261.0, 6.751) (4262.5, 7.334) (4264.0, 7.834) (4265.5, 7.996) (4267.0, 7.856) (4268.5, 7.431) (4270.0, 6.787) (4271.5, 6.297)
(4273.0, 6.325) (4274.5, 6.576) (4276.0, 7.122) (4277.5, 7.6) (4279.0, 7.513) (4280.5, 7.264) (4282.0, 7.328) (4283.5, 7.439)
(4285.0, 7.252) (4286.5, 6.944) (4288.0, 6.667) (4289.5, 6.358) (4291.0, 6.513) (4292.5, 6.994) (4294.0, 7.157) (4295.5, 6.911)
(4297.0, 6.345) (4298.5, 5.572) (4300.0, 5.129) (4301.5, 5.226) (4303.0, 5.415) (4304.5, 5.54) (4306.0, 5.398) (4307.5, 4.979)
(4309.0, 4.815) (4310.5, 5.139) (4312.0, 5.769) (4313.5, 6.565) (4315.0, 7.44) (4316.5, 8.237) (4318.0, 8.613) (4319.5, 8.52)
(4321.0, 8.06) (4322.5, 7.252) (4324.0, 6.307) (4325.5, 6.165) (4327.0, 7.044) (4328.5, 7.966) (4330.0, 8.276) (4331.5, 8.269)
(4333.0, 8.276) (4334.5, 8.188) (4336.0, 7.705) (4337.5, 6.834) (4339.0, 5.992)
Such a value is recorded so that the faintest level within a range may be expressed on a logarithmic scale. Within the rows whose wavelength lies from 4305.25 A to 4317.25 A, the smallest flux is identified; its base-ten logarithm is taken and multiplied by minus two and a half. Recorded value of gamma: -1.71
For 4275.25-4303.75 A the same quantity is -1.78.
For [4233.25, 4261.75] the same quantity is -2.07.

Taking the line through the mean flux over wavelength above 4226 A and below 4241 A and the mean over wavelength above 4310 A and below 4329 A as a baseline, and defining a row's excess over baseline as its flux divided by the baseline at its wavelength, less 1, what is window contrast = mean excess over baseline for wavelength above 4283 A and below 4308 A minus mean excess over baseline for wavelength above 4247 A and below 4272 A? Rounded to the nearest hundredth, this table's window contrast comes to -0.16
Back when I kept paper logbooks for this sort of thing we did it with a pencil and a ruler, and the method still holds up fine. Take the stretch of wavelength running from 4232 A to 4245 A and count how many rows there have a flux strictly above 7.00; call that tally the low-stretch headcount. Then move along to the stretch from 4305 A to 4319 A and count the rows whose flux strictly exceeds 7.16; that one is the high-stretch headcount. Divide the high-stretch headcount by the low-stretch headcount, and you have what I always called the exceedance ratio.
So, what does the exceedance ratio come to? 0.33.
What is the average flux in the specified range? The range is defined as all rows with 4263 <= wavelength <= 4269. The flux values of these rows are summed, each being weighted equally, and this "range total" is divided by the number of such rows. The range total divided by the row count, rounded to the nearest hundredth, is 7.78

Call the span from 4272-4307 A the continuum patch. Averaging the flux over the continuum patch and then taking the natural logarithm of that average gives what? 1.88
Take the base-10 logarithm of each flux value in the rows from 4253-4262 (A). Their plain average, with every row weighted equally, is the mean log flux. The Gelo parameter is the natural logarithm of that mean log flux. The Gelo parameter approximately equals -0.15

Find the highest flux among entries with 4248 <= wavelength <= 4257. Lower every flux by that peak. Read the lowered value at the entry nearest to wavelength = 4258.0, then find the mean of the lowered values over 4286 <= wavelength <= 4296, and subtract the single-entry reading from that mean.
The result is -0.7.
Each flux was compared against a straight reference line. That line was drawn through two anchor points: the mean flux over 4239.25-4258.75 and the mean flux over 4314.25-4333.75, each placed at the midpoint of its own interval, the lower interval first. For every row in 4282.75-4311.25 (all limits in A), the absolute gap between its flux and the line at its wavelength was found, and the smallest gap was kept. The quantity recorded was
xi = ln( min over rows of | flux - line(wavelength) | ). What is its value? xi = -2.0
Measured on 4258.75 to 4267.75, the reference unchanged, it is -1.8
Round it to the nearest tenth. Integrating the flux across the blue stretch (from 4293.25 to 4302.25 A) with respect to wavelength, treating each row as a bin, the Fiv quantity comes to 54.5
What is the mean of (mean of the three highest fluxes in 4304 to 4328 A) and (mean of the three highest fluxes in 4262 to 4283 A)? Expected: 8.2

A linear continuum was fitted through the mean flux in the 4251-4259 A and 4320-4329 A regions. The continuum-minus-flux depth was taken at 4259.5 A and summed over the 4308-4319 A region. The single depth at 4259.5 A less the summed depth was -3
